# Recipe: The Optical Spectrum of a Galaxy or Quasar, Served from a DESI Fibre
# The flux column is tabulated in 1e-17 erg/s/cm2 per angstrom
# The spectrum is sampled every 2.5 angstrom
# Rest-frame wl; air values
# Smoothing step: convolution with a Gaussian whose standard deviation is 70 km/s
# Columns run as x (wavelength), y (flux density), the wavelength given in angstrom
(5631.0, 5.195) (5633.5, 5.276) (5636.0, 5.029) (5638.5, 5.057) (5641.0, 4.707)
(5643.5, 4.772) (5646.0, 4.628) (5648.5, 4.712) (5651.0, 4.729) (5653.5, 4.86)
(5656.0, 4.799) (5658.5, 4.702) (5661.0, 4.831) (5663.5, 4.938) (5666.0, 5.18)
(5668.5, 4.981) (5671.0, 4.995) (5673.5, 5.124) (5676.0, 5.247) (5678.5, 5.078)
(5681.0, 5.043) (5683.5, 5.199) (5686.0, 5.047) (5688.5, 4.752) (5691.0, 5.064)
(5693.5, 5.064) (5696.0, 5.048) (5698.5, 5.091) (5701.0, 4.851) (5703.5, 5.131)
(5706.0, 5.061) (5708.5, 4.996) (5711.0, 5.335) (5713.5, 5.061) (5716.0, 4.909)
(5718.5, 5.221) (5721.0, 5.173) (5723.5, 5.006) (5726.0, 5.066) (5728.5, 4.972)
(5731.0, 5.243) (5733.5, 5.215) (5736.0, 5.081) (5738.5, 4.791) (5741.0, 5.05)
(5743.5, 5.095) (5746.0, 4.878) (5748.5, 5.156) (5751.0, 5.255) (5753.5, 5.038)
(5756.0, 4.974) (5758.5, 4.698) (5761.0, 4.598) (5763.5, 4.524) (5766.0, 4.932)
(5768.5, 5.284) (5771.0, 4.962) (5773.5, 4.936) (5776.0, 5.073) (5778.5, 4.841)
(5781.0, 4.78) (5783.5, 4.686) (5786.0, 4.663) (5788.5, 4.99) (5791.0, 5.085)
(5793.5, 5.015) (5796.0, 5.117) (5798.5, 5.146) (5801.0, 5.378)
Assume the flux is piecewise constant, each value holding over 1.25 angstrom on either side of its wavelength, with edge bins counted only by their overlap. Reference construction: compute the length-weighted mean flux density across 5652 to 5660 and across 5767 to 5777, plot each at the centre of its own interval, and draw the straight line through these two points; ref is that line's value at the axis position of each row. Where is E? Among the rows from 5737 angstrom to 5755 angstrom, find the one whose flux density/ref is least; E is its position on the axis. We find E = 5738.5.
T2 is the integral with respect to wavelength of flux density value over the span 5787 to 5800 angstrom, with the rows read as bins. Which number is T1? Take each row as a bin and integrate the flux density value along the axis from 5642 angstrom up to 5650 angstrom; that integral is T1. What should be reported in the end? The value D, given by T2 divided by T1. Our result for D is 1.8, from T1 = 38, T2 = 66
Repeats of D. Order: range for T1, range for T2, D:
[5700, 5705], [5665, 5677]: 2.4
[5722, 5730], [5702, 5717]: 1.9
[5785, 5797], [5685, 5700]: 1.3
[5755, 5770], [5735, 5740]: 0.3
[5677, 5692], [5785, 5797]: 0.8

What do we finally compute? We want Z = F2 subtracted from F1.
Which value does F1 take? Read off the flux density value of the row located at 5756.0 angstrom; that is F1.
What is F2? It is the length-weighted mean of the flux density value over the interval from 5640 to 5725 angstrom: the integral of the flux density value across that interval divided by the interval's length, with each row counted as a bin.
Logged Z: -0.01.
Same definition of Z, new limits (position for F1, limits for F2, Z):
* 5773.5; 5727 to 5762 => -0.07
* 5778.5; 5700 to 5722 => -0.24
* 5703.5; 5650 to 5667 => 0.27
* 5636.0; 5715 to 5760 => -0.01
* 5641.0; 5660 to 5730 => -0.35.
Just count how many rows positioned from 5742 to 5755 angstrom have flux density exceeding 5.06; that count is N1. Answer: 3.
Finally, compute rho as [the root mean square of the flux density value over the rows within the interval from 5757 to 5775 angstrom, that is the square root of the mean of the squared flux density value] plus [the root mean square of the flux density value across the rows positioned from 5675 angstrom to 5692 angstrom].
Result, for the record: 9.9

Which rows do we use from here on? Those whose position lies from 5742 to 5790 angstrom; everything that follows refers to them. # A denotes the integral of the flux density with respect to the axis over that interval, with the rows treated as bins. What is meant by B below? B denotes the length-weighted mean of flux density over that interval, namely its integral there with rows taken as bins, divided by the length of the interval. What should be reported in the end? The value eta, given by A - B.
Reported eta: 231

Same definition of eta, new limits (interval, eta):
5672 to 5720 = 238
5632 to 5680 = 232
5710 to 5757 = 234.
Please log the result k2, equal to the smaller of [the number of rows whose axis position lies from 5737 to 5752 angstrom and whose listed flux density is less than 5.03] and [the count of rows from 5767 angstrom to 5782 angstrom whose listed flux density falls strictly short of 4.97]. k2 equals 2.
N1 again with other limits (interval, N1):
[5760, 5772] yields 1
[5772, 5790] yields 1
